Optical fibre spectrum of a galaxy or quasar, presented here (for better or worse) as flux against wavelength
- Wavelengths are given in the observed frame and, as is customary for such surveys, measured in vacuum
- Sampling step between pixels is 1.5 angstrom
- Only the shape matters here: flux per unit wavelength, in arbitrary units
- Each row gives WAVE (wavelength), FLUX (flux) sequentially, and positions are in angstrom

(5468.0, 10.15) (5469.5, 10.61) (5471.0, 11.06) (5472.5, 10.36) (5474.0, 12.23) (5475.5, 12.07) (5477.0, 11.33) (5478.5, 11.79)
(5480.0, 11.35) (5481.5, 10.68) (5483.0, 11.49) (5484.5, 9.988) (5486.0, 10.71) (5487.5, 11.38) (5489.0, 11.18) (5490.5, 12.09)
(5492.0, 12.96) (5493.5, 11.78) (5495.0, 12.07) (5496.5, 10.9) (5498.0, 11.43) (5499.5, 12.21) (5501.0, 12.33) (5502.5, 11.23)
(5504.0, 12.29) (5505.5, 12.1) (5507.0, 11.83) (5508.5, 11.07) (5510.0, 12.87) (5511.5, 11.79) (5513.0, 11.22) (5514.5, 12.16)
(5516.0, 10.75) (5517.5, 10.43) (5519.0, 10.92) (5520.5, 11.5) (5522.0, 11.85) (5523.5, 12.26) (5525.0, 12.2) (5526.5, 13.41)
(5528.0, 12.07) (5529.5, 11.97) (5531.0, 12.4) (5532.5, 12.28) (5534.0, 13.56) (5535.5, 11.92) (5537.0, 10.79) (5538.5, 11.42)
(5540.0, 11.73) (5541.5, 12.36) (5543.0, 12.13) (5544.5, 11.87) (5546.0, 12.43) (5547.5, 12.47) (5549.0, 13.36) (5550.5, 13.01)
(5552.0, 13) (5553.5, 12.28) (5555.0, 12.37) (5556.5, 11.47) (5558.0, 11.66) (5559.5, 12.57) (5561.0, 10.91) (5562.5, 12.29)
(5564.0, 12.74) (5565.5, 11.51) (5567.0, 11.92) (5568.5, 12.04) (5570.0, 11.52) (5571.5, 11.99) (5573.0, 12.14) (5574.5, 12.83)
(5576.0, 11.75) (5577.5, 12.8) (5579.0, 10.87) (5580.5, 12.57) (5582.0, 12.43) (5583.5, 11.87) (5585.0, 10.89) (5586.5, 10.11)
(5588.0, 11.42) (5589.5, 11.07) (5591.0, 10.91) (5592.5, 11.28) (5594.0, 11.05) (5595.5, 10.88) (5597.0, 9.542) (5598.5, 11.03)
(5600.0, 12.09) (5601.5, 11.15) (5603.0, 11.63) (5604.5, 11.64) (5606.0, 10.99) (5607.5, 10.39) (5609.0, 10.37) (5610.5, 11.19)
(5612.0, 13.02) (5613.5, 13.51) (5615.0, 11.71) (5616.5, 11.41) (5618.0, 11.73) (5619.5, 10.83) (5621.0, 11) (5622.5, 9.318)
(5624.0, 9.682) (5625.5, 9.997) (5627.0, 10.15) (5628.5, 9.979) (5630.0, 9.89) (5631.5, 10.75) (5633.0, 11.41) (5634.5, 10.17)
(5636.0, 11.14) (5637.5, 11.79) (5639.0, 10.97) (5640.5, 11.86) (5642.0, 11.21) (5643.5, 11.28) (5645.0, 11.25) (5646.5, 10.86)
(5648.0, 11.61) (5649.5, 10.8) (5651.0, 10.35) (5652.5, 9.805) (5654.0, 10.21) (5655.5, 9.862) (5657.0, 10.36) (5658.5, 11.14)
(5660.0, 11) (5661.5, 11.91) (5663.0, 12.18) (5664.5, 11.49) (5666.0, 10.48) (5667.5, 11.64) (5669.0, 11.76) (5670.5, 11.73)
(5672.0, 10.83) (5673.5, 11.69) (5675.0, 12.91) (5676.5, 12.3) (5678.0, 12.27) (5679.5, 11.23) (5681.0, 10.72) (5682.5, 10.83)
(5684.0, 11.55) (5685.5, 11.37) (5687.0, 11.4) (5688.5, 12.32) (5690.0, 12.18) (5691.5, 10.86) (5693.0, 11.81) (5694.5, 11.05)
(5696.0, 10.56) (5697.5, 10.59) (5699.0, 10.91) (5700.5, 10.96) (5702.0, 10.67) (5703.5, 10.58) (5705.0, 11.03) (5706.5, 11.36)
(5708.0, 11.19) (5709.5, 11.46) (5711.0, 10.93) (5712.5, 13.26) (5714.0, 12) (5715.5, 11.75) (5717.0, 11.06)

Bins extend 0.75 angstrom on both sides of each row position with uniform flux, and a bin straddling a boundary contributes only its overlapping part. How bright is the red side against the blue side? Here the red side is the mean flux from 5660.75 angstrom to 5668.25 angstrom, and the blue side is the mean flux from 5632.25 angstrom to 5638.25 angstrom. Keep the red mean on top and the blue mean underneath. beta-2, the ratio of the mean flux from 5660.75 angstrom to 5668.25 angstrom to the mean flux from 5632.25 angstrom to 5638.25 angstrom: 1.04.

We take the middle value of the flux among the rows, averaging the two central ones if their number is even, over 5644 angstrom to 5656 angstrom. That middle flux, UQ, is 10.6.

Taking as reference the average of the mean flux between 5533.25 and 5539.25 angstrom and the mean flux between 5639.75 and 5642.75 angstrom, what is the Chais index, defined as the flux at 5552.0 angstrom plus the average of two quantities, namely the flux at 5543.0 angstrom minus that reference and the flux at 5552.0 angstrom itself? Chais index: 19.7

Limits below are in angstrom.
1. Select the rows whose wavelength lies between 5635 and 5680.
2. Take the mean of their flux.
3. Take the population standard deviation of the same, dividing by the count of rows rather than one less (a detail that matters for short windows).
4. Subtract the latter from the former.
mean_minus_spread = 10.5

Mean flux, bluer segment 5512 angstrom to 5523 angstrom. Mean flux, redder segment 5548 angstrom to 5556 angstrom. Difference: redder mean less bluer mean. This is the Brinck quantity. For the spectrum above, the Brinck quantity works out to 1.5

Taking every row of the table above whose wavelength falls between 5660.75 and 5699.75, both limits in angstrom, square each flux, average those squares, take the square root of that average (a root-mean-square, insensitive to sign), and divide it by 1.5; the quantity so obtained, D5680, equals 7.67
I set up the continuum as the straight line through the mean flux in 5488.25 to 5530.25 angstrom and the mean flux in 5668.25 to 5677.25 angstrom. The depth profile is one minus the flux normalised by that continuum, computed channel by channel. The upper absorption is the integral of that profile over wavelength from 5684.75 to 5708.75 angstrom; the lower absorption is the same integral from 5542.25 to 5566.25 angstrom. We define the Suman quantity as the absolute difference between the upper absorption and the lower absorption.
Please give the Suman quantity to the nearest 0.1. 2.3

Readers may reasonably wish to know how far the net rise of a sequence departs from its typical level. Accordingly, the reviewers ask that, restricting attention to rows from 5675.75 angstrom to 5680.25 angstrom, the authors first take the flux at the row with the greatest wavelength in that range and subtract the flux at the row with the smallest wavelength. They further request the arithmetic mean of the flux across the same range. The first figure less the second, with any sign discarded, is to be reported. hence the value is 13.0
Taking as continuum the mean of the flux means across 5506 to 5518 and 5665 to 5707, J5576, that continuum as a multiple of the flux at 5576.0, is 0.97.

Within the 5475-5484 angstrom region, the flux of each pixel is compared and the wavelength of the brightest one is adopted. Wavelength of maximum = 5475.5 angstrom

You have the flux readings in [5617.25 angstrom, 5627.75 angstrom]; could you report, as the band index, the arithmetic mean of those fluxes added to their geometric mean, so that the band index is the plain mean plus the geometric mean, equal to 20.7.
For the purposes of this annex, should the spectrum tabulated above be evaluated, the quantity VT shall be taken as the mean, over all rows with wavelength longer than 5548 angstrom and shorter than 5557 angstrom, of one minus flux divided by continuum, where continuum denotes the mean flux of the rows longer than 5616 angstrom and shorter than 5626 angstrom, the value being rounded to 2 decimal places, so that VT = -0.19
